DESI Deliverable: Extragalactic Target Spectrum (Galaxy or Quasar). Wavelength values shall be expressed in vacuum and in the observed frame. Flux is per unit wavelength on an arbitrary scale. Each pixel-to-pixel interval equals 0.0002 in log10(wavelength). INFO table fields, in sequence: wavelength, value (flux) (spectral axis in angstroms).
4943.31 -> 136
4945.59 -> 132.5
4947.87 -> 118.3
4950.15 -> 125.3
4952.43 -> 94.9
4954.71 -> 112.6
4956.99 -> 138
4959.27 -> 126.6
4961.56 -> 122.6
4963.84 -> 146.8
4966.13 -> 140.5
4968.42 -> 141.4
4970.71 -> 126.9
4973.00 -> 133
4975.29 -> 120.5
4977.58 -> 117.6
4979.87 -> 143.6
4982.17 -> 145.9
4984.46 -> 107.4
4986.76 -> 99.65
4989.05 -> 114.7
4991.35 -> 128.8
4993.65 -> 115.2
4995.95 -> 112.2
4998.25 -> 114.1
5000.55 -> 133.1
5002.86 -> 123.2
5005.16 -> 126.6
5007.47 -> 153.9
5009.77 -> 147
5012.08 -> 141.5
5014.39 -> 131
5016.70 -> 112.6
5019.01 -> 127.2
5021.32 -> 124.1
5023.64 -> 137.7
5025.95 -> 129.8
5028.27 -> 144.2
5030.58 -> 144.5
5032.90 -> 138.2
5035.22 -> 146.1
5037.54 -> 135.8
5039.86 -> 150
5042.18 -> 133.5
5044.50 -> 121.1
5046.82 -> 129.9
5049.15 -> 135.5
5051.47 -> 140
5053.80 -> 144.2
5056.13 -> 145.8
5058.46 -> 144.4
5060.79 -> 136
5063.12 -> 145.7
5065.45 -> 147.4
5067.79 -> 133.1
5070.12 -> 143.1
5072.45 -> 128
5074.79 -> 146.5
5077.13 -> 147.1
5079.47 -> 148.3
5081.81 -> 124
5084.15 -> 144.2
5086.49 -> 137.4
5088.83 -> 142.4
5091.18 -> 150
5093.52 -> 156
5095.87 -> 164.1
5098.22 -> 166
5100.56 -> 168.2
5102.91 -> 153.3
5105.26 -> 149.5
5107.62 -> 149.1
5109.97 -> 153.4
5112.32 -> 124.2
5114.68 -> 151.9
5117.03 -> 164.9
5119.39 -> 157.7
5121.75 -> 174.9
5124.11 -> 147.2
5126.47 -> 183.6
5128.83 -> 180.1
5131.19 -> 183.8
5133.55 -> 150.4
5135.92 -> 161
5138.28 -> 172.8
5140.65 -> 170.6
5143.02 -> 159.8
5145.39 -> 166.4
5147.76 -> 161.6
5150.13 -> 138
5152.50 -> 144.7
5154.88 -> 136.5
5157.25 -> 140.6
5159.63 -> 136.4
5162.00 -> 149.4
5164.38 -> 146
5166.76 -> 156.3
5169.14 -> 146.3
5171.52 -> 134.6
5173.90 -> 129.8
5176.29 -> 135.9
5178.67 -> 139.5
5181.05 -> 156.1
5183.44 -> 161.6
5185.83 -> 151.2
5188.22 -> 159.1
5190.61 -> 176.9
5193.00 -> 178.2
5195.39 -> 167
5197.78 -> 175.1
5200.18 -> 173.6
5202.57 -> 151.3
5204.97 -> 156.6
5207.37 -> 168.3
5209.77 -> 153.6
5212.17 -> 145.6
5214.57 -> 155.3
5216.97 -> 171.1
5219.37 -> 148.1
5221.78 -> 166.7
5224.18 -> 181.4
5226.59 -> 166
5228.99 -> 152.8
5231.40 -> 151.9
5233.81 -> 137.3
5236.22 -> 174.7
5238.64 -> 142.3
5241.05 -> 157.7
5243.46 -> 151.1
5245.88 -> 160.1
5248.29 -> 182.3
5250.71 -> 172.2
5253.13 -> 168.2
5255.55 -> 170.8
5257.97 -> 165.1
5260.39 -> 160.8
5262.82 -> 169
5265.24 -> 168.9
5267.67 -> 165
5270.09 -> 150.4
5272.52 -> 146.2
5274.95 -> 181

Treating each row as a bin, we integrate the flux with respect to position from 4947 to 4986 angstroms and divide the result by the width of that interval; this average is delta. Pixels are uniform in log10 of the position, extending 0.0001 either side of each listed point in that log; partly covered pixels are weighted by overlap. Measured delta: 127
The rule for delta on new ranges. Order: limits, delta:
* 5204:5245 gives 158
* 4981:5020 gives 126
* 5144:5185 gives 146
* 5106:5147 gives 162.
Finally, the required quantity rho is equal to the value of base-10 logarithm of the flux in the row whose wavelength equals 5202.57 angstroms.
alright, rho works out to 2.18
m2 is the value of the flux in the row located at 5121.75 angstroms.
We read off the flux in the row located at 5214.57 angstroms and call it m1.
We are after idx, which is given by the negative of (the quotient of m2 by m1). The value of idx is -1.13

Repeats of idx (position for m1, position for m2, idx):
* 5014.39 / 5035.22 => -1.12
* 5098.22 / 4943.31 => -0.82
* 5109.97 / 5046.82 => -0.85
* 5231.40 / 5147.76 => -1.06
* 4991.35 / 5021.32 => -0.96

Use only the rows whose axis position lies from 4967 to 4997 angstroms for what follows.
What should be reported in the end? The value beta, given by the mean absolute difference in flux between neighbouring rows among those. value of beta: 13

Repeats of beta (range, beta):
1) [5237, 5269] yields 8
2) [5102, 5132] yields 15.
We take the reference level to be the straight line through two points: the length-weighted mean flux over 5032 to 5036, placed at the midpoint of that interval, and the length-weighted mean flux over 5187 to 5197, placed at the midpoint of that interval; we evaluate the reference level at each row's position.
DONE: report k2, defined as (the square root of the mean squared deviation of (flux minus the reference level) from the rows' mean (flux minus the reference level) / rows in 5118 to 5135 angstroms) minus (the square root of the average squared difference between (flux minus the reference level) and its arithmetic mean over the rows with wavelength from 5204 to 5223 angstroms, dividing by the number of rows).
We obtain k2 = 6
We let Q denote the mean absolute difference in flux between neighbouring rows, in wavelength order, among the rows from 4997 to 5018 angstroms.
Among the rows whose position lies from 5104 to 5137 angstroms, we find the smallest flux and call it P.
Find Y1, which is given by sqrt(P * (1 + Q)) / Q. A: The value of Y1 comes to 3.3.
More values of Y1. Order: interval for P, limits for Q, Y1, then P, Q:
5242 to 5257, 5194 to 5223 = 3.6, 151.1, 12.6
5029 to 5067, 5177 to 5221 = 3.4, 121.1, 11.2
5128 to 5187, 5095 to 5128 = 3.1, 129.8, 14.3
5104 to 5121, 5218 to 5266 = 3.3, 124.2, 12.4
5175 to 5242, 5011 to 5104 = 4.1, 135.9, 9.1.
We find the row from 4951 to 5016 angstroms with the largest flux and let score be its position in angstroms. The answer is 5007.47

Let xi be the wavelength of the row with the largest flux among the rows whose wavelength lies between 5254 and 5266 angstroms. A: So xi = 5255.55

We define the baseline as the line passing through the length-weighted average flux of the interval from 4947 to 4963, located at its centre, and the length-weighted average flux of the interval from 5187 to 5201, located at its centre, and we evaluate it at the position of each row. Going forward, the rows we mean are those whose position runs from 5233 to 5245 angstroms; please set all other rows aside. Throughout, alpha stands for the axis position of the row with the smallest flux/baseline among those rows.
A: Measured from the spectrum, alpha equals 5233.81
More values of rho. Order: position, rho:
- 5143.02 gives 2.20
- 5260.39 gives 2.21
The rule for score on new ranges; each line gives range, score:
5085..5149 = 5131.19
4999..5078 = 5007.47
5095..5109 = 5100.56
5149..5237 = 5224.18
